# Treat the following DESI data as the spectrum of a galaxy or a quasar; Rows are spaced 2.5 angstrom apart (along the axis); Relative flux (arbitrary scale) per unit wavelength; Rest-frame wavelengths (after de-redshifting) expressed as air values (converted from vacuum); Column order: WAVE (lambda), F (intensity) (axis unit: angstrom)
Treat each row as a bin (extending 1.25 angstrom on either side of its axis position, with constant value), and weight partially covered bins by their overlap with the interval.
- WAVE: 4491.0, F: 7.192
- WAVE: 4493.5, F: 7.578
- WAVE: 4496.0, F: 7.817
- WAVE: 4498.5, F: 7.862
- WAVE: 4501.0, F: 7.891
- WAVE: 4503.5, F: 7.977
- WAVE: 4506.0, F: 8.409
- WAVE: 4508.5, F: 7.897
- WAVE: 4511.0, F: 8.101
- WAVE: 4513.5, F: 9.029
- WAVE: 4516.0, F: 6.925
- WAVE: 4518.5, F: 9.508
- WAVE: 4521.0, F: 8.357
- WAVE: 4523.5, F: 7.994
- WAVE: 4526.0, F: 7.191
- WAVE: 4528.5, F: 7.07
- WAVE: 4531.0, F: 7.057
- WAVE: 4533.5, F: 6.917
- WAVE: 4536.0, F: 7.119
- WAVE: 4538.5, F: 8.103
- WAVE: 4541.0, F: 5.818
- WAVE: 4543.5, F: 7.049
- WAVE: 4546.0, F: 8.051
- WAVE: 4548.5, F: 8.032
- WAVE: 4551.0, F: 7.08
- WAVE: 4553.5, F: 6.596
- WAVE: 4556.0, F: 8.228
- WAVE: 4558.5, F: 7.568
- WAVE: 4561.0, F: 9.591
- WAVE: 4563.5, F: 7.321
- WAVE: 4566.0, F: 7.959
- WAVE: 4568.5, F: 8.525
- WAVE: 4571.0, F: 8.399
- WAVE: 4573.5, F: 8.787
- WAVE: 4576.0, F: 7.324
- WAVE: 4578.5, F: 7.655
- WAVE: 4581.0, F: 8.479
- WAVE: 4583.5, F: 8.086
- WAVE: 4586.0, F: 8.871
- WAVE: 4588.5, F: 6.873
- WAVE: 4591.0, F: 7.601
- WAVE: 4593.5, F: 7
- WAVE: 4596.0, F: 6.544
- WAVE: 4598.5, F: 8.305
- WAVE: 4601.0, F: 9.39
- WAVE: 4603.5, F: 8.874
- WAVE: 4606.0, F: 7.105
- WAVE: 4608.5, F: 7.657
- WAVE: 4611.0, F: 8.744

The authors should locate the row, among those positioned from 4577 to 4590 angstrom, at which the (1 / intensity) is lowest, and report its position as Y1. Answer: 4586.0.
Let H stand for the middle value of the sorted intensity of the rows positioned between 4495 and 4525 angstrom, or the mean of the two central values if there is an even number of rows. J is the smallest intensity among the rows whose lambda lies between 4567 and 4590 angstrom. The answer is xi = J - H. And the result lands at -1.1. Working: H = 7.99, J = 6.873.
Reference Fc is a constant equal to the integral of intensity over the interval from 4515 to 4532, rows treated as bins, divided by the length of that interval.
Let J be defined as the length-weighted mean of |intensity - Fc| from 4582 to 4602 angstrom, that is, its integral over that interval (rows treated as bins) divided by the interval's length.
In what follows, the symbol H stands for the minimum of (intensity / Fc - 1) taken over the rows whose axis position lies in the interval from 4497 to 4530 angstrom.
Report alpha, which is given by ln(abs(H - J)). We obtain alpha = -0.08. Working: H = -0.11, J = 0.82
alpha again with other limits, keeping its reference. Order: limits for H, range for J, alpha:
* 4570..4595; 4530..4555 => -0.14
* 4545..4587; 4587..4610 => -0.06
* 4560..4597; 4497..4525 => -0.32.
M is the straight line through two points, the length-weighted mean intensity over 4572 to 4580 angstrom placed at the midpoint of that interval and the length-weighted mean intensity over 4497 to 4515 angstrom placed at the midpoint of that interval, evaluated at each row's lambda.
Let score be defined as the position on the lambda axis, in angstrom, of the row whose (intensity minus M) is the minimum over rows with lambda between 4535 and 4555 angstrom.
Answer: 4541.0 angstrom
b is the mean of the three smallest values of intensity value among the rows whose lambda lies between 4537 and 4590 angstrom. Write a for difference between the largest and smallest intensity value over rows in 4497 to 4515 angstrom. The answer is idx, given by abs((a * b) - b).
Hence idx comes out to 1.1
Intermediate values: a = 1.17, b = 6.43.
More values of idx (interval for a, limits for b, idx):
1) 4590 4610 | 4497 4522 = 14.0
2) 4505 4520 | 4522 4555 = 10.2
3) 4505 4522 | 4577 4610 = 10.8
